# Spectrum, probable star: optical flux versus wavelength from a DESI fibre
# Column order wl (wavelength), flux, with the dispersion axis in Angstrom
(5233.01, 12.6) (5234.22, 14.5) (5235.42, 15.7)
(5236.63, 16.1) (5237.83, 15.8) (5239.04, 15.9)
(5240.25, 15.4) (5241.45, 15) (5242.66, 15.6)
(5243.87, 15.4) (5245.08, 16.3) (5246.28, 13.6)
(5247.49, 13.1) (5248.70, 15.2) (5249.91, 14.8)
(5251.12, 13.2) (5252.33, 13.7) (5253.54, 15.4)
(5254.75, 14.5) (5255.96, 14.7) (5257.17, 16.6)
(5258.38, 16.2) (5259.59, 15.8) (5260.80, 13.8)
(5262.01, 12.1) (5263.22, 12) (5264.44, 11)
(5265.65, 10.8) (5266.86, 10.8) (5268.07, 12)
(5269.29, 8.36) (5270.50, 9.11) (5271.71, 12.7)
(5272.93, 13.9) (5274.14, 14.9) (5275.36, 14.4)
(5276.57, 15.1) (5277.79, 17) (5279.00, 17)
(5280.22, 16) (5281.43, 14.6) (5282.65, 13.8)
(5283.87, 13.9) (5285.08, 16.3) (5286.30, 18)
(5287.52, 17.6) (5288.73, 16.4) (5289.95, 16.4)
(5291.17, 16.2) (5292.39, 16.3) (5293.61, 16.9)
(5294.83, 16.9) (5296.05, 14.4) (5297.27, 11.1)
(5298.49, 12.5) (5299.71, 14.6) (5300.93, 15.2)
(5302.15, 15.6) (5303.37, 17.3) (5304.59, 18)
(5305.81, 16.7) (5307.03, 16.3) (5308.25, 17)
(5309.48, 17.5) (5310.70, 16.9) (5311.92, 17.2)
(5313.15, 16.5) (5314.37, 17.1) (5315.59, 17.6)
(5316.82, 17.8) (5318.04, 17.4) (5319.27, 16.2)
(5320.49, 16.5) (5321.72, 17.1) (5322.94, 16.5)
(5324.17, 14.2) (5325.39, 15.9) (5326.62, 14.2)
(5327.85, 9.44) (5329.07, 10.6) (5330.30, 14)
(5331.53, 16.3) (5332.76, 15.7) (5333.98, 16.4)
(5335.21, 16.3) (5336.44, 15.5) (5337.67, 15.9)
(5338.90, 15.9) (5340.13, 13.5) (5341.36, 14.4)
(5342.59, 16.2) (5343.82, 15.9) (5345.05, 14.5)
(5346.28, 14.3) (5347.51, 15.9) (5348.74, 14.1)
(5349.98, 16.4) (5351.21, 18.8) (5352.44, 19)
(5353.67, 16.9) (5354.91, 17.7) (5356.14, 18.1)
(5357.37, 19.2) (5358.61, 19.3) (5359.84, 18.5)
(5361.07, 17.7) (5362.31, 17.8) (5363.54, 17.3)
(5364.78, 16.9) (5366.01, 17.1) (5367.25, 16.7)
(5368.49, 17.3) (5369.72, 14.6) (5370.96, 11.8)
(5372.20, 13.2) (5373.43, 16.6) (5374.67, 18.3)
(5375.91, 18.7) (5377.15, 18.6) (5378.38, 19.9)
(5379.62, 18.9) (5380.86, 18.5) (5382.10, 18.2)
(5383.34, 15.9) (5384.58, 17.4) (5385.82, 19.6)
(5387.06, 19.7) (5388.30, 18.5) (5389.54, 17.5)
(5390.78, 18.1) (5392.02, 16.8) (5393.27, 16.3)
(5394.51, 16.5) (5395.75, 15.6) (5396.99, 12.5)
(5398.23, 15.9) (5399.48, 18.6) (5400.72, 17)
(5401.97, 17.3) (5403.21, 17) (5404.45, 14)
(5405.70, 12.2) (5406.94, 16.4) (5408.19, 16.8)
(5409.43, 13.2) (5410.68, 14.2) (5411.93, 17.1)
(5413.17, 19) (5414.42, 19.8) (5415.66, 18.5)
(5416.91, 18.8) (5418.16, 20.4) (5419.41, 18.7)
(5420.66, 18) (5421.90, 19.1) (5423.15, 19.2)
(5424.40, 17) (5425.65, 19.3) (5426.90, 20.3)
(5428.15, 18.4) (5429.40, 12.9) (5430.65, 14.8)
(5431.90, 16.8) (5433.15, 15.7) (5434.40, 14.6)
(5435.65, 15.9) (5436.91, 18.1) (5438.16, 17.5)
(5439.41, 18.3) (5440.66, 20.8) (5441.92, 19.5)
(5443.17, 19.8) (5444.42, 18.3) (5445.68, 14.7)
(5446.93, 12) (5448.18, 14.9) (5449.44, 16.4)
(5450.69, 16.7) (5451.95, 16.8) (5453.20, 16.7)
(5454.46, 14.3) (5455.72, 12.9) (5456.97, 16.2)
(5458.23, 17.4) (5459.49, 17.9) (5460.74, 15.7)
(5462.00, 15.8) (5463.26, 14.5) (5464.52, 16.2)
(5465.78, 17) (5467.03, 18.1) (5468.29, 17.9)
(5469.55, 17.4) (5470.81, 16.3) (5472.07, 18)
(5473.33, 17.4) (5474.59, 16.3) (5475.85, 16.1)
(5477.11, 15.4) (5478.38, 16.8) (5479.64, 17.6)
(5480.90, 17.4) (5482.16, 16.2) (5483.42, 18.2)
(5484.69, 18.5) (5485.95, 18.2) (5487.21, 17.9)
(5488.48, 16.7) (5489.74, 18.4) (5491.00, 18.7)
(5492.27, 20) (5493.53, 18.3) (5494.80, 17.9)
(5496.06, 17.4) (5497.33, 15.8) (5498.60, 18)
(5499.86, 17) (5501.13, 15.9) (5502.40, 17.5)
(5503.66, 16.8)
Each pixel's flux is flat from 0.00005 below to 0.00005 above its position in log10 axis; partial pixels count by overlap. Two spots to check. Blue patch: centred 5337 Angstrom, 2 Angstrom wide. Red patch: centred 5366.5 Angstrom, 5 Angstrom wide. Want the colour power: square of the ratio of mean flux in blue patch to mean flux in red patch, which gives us 0.853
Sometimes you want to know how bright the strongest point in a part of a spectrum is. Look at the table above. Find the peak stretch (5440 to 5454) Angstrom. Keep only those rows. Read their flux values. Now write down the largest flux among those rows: 20.8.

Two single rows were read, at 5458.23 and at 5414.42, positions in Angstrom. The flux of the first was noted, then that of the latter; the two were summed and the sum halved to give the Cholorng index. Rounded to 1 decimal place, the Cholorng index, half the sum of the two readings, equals 18.6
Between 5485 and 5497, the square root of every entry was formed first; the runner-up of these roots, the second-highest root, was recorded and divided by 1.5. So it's 2.88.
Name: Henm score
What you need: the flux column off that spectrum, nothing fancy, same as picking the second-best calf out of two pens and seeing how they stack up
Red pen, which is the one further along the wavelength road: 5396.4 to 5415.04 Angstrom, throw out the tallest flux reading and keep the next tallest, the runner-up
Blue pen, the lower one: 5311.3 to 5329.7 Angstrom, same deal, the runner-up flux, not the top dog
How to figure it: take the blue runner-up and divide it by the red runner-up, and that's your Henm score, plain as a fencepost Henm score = 0.93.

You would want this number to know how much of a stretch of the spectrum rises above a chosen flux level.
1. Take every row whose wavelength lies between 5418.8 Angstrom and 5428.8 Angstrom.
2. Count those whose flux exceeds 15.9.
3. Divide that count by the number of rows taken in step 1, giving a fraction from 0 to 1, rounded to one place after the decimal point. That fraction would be 1.0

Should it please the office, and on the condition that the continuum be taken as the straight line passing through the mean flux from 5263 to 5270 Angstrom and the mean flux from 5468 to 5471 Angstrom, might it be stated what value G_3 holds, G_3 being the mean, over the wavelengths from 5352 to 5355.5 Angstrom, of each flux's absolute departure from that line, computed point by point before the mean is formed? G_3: 4.3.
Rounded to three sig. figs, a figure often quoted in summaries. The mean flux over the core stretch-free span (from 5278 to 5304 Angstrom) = 15.6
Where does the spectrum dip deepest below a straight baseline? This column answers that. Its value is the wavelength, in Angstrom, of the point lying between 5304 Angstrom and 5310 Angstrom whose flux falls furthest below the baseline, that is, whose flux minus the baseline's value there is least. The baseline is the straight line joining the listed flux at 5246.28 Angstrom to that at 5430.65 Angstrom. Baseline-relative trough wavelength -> 5307.03 Angstrom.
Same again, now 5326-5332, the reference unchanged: 5327.85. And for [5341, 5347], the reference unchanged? 5346.28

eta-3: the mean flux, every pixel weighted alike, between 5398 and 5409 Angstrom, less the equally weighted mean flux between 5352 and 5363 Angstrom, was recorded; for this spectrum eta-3 -2.1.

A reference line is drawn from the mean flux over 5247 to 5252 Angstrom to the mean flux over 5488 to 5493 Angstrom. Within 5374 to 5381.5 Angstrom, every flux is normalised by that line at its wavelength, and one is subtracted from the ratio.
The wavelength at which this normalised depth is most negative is 5374.67 Angstrom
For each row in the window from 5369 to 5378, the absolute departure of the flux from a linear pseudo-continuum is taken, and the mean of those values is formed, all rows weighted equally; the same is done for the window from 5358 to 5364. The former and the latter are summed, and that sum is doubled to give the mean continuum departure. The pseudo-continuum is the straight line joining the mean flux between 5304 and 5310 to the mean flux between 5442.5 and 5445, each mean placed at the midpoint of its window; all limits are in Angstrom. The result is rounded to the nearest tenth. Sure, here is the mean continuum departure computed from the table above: 6.1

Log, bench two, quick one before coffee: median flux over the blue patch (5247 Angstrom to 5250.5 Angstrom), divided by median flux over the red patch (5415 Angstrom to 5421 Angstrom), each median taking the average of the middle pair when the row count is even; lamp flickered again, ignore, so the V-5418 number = 0.79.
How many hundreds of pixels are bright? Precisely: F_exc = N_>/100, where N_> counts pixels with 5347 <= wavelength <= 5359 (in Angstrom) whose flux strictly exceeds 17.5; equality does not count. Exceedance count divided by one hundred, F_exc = 0.060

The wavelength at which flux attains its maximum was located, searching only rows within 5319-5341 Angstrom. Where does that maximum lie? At 5321.72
